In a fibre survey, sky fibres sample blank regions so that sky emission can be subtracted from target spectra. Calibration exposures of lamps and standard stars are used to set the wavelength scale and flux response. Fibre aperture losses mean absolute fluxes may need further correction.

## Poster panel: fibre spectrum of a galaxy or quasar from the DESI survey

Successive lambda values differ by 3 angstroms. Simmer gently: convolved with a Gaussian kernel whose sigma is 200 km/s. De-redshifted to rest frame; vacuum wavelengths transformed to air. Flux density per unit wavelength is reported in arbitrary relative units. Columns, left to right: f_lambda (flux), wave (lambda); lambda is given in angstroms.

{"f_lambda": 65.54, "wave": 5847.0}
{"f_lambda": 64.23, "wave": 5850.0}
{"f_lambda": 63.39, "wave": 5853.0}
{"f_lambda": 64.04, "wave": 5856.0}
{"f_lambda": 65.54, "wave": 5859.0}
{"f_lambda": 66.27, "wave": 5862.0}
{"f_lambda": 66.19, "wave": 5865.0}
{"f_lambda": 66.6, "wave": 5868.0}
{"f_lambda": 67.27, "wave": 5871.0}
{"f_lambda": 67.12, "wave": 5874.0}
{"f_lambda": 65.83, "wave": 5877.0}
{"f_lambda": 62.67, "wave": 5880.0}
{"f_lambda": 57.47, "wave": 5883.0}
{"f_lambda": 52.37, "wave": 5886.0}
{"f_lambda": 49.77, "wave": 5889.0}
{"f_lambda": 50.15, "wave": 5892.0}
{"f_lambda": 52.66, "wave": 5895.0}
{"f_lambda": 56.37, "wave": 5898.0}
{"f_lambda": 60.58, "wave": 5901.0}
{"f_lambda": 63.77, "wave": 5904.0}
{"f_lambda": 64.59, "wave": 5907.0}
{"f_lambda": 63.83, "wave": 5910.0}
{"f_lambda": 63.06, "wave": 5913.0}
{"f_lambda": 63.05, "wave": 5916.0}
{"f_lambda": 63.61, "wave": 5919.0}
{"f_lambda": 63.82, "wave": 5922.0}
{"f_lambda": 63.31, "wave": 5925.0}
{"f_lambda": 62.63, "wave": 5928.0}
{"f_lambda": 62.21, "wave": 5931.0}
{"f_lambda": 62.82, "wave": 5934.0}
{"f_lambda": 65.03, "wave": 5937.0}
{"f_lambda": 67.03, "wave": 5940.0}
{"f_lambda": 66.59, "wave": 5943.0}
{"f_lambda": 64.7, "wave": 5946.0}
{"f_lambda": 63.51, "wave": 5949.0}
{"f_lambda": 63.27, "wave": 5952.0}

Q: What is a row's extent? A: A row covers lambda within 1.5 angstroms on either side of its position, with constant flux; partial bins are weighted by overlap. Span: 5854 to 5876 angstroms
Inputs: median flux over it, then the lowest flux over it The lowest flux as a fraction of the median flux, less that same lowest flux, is -63.1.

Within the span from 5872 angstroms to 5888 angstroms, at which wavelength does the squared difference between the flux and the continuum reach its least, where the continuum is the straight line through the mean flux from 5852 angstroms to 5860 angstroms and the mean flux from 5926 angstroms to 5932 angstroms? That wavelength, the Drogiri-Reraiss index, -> 5880.0 angstroms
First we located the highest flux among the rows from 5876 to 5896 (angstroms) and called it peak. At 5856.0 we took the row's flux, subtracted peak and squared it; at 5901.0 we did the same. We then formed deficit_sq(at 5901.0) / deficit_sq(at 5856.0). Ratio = 8.6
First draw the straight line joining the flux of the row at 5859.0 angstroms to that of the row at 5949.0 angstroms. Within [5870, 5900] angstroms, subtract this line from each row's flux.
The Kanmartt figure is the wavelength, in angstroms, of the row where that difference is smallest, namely 5889.0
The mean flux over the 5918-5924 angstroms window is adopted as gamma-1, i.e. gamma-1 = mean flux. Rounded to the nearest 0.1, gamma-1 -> 63.7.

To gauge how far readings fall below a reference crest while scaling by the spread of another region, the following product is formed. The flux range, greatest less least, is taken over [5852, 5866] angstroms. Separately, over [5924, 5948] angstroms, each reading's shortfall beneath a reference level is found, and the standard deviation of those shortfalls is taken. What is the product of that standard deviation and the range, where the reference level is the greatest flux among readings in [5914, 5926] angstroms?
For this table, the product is 5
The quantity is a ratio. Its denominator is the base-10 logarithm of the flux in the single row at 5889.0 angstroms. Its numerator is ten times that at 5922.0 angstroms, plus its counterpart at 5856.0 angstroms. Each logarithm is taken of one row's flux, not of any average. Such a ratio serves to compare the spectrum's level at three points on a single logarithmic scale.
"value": 11.7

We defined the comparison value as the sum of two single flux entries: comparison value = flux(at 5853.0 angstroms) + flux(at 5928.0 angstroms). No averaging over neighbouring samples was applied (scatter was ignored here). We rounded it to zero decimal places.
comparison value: 126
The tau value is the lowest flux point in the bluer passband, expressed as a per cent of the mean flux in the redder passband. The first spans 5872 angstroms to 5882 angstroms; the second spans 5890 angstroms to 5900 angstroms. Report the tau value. 118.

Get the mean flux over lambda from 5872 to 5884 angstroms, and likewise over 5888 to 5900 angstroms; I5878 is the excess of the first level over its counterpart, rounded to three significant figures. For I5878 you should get 11.0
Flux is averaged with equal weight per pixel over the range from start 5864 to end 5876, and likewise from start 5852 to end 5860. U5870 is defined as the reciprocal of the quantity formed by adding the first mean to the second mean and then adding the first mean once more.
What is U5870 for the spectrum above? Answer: 0.0051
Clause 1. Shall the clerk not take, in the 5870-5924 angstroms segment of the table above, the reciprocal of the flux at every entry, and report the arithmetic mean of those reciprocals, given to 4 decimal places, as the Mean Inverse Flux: 0.0167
